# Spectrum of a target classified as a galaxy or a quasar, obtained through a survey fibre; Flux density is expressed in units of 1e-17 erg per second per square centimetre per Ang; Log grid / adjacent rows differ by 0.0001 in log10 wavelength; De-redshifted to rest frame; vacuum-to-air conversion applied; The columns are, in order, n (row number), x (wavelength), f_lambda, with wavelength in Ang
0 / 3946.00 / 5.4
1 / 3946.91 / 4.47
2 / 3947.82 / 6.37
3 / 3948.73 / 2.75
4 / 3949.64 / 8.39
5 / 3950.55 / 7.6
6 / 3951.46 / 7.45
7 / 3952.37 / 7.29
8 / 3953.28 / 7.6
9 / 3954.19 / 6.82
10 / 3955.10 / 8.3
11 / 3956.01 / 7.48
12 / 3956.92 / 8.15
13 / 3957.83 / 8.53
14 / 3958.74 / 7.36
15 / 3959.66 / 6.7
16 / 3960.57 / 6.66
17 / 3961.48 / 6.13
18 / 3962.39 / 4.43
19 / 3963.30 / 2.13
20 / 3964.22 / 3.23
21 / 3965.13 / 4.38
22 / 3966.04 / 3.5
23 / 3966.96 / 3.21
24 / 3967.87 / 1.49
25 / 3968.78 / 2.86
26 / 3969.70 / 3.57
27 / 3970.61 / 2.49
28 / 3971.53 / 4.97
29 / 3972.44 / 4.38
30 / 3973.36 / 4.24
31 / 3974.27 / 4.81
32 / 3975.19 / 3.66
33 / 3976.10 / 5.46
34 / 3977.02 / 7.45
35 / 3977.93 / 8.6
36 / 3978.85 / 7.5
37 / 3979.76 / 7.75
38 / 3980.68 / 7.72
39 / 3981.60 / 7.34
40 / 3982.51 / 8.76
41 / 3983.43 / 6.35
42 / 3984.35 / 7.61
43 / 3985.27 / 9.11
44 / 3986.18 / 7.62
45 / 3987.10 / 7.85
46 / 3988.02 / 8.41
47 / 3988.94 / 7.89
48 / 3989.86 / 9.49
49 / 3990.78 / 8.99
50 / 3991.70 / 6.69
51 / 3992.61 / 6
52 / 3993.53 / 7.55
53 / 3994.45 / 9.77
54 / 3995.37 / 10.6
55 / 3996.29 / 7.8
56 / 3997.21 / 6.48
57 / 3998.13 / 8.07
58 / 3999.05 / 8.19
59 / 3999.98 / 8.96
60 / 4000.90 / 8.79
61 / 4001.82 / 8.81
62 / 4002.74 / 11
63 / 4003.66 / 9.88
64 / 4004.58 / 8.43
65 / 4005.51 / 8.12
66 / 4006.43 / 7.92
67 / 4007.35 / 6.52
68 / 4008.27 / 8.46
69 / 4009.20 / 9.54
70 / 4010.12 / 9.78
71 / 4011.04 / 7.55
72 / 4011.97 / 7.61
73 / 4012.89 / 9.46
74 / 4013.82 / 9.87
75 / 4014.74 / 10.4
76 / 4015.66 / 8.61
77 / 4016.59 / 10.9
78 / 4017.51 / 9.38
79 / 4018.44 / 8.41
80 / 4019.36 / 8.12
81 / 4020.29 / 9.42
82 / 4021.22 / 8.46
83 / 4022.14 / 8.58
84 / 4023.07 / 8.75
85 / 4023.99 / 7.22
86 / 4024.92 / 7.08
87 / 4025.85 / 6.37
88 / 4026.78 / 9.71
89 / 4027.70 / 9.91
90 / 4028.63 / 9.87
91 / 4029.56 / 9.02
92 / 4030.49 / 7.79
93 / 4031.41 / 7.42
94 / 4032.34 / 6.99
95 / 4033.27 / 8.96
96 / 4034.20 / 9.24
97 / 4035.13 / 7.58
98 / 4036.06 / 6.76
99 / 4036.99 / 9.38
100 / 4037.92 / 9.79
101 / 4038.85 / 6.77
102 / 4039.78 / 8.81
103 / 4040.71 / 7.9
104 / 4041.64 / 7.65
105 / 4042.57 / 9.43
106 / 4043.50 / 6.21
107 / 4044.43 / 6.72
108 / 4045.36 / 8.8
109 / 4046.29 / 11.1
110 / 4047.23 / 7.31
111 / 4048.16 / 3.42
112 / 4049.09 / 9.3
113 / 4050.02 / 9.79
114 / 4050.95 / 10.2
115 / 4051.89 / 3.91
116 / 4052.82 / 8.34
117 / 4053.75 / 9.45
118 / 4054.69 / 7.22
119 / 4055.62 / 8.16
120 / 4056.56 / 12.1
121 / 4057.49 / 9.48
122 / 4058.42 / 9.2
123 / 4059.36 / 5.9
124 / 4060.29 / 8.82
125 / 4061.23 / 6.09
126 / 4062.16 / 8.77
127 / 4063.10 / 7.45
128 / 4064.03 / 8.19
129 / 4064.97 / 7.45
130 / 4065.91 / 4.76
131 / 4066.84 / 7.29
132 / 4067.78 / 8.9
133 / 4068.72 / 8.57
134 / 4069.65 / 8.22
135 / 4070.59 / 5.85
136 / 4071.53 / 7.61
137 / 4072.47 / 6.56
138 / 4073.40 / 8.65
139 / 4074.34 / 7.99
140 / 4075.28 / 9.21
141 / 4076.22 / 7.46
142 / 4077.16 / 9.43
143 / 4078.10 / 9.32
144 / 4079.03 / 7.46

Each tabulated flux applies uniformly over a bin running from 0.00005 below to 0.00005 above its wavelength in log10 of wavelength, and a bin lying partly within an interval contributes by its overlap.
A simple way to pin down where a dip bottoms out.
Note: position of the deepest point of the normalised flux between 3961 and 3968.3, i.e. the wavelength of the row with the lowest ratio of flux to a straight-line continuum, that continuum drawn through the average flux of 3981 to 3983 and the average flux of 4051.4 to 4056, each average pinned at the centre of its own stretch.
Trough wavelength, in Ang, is 3967.87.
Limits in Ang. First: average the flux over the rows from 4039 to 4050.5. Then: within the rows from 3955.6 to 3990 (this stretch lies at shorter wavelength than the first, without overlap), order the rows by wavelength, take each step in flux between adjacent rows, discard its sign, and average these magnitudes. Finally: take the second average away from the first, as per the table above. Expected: 7.0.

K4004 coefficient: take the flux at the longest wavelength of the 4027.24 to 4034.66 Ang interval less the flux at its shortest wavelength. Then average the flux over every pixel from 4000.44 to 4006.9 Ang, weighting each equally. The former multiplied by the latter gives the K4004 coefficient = -6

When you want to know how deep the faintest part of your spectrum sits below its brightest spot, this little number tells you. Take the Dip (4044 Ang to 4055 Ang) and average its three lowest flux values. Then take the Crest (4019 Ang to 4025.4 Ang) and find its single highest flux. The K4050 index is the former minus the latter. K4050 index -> -4.74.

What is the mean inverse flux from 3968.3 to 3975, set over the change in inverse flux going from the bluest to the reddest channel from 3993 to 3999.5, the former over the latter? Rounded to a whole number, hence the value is -26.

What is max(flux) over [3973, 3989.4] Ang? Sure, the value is 9.11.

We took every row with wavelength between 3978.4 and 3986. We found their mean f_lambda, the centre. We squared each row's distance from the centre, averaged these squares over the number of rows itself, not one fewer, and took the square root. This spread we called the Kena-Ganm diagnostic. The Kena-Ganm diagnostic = 0.8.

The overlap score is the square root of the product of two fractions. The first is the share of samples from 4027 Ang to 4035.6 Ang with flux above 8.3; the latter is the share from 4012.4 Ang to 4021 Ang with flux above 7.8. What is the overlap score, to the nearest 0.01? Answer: 0.75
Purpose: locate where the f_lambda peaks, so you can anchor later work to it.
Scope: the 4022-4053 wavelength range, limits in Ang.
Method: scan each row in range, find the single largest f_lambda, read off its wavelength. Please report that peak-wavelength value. 4046.29 Ang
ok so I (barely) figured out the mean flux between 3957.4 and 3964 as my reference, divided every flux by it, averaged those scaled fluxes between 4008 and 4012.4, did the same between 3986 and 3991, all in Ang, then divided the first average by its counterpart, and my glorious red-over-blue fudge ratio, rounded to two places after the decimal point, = 1.03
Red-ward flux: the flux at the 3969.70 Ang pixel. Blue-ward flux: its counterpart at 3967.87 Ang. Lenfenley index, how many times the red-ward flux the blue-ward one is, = 0.4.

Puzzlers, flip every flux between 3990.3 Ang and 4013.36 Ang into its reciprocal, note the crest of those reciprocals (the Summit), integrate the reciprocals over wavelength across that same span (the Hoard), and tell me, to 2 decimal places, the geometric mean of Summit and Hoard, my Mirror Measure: 0.68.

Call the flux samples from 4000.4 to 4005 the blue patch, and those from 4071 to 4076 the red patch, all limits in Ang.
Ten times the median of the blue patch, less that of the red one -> 80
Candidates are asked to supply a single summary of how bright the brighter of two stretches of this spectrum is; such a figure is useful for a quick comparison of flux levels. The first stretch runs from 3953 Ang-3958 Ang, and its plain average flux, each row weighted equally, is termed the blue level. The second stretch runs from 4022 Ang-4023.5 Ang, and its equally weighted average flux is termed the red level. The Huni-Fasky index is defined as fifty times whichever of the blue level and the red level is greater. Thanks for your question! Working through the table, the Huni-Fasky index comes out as 433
